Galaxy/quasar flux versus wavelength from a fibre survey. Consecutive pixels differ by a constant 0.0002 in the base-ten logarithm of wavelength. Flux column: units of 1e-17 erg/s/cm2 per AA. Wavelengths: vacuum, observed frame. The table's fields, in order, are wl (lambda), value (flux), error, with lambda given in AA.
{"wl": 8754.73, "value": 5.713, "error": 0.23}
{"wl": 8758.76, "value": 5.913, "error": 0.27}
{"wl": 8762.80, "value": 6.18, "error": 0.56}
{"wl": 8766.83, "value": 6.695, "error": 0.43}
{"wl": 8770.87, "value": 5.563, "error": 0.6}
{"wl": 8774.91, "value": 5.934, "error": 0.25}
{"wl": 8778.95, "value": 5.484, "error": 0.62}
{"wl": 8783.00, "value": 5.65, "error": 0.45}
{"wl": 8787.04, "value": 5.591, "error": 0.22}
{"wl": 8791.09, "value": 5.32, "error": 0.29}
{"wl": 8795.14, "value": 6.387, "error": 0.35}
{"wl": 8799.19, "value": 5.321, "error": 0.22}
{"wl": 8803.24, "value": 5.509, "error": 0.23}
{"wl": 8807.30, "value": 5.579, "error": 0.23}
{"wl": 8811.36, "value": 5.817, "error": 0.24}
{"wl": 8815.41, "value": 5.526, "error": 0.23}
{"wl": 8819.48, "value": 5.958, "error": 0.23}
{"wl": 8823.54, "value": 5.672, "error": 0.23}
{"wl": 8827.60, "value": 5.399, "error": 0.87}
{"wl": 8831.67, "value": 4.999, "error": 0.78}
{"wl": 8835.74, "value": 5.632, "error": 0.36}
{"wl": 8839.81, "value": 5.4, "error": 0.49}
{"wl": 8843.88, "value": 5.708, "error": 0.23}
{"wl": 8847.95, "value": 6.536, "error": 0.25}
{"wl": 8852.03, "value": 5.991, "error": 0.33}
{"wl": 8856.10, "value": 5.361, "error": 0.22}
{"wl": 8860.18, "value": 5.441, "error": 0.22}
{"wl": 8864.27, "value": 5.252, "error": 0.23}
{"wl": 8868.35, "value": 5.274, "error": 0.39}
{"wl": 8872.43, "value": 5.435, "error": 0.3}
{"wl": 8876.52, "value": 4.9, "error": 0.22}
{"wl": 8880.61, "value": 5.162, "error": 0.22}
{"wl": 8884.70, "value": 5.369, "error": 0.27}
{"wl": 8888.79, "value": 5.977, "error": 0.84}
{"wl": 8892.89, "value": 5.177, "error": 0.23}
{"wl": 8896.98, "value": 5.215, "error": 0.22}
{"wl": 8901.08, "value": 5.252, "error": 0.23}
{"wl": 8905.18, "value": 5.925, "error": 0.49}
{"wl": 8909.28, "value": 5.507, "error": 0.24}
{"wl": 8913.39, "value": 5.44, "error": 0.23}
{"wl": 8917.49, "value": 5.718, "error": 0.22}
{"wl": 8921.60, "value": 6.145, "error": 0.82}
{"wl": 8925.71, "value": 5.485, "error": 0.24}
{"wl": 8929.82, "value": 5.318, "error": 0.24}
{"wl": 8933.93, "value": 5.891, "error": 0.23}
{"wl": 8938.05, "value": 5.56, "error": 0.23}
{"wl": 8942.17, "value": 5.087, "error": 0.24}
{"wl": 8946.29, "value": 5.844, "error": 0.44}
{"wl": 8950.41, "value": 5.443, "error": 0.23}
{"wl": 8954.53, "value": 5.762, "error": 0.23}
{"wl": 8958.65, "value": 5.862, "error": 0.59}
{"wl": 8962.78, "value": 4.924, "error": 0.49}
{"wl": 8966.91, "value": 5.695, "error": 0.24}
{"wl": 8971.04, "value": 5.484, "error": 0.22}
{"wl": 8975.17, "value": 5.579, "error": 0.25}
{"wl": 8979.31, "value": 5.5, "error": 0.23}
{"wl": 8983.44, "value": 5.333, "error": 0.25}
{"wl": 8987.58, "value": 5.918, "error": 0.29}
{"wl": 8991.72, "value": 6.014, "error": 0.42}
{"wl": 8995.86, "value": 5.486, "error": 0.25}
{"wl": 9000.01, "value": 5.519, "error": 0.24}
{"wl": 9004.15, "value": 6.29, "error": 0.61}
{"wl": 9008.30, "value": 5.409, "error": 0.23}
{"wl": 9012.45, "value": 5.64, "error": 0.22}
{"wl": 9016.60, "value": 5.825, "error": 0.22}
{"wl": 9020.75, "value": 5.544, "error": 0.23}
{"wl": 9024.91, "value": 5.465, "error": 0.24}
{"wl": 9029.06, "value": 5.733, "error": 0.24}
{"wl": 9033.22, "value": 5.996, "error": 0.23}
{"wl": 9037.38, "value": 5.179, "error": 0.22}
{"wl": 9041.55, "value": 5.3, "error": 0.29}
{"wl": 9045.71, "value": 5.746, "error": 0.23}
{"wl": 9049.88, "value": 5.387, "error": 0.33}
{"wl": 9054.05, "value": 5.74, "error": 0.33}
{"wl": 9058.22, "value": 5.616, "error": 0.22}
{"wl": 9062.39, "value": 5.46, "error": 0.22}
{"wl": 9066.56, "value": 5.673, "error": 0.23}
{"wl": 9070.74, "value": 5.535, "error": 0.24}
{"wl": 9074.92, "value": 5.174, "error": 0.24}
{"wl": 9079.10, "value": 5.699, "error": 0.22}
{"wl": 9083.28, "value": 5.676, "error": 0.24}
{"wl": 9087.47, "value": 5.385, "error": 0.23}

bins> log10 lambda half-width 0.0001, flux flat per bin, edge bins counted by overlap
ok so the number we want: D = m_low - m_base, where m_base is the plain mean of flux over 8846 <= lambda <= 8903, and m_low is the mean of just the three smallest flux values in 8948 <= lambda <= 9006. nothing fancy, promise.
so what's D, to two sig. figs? -0.22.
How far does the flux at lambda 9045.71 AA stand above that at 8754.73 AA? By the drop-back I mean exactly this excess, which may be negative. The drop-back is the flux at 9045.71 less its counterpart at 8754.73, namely 0.03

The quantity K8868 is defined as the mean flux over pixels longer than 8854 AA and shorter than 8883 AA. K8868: 5.26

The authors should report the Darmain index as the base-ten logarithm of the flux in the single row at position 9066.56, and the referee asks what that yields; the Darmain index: 0.754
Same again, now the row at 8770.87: 0.745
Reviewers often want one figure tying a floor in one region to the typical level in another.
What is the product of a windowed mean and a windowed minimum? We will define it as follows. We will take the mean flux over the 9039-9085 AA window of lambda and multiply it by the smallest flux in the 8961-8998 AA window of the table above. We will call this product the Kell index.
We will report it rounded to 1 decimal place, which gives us 27.3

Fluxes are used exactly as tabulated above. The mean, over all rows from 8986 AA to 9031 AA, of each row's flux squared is 32.7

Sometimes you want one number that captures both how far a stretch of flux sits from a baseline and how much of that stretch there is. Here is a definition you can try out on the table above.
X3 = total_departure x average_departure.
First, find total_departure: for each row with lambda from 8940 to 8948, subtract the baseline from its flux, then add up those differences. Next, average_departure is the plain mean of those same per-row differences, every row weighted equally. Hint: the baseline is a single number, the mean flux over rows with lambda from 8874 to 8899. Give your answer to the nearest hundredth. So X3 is 0.05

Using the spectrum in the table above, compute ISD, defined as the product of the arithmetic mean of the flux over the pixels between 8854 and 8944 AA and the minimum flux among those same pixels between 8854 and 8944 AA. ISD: 26.7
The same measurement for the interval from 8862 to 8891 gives 26.2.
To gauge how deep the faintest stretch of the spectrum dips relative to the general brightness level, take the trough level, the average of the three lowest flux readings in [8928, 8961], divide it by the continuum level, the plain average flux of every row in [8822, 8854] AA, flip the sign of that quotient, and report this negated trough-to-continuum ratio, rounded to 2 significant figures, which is -0.93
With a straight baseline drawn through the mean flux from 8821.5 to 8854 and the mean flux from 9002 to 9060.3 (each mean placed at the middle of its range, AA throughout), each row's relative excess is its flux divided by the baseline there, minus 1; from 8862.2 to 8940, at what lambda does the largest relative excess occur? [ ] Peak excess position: 8921.60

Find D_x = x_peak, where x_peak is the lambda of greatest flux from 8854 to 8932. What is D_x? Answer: 8921.60 AA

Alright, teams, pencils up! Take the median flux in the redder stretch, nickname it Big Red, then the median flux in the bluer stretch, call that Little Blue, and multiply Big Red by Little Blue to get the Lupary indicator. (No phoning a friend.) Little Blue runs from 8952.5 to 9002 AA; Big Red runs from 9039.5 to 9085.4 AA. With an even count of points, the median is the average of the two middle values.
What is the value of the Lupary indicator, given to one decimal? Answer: 31.2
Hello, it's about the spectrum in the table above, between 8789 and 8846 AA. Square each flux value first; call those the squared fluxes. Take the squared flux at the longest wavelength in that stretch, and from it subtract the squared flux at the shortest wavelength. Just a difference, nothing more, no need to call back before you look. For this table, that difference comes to 4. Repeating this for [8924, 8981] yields 0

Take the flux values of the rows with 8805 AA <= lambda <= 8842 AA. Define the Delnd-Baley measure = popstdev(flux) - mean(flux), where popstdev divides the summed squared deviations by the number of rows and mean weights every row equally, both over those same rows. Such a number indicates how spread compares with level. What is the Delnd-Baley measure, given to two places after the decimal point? -5.29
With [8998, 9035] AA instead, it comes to -5.44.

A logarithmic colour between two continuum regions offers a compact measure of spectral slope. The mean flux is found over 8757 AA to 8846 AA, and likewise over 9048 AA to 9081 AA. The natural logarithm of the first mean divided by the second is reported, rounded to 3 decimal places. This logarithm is 0.028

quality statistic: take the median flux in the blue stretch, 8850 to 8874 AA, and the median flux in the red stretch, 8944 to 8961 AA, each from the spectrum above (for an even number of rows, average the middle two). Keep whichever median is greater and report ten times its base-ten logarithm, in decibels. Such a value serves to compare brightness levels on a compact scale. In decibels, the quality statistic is 7.64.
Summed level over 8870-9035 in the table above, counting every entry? 223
